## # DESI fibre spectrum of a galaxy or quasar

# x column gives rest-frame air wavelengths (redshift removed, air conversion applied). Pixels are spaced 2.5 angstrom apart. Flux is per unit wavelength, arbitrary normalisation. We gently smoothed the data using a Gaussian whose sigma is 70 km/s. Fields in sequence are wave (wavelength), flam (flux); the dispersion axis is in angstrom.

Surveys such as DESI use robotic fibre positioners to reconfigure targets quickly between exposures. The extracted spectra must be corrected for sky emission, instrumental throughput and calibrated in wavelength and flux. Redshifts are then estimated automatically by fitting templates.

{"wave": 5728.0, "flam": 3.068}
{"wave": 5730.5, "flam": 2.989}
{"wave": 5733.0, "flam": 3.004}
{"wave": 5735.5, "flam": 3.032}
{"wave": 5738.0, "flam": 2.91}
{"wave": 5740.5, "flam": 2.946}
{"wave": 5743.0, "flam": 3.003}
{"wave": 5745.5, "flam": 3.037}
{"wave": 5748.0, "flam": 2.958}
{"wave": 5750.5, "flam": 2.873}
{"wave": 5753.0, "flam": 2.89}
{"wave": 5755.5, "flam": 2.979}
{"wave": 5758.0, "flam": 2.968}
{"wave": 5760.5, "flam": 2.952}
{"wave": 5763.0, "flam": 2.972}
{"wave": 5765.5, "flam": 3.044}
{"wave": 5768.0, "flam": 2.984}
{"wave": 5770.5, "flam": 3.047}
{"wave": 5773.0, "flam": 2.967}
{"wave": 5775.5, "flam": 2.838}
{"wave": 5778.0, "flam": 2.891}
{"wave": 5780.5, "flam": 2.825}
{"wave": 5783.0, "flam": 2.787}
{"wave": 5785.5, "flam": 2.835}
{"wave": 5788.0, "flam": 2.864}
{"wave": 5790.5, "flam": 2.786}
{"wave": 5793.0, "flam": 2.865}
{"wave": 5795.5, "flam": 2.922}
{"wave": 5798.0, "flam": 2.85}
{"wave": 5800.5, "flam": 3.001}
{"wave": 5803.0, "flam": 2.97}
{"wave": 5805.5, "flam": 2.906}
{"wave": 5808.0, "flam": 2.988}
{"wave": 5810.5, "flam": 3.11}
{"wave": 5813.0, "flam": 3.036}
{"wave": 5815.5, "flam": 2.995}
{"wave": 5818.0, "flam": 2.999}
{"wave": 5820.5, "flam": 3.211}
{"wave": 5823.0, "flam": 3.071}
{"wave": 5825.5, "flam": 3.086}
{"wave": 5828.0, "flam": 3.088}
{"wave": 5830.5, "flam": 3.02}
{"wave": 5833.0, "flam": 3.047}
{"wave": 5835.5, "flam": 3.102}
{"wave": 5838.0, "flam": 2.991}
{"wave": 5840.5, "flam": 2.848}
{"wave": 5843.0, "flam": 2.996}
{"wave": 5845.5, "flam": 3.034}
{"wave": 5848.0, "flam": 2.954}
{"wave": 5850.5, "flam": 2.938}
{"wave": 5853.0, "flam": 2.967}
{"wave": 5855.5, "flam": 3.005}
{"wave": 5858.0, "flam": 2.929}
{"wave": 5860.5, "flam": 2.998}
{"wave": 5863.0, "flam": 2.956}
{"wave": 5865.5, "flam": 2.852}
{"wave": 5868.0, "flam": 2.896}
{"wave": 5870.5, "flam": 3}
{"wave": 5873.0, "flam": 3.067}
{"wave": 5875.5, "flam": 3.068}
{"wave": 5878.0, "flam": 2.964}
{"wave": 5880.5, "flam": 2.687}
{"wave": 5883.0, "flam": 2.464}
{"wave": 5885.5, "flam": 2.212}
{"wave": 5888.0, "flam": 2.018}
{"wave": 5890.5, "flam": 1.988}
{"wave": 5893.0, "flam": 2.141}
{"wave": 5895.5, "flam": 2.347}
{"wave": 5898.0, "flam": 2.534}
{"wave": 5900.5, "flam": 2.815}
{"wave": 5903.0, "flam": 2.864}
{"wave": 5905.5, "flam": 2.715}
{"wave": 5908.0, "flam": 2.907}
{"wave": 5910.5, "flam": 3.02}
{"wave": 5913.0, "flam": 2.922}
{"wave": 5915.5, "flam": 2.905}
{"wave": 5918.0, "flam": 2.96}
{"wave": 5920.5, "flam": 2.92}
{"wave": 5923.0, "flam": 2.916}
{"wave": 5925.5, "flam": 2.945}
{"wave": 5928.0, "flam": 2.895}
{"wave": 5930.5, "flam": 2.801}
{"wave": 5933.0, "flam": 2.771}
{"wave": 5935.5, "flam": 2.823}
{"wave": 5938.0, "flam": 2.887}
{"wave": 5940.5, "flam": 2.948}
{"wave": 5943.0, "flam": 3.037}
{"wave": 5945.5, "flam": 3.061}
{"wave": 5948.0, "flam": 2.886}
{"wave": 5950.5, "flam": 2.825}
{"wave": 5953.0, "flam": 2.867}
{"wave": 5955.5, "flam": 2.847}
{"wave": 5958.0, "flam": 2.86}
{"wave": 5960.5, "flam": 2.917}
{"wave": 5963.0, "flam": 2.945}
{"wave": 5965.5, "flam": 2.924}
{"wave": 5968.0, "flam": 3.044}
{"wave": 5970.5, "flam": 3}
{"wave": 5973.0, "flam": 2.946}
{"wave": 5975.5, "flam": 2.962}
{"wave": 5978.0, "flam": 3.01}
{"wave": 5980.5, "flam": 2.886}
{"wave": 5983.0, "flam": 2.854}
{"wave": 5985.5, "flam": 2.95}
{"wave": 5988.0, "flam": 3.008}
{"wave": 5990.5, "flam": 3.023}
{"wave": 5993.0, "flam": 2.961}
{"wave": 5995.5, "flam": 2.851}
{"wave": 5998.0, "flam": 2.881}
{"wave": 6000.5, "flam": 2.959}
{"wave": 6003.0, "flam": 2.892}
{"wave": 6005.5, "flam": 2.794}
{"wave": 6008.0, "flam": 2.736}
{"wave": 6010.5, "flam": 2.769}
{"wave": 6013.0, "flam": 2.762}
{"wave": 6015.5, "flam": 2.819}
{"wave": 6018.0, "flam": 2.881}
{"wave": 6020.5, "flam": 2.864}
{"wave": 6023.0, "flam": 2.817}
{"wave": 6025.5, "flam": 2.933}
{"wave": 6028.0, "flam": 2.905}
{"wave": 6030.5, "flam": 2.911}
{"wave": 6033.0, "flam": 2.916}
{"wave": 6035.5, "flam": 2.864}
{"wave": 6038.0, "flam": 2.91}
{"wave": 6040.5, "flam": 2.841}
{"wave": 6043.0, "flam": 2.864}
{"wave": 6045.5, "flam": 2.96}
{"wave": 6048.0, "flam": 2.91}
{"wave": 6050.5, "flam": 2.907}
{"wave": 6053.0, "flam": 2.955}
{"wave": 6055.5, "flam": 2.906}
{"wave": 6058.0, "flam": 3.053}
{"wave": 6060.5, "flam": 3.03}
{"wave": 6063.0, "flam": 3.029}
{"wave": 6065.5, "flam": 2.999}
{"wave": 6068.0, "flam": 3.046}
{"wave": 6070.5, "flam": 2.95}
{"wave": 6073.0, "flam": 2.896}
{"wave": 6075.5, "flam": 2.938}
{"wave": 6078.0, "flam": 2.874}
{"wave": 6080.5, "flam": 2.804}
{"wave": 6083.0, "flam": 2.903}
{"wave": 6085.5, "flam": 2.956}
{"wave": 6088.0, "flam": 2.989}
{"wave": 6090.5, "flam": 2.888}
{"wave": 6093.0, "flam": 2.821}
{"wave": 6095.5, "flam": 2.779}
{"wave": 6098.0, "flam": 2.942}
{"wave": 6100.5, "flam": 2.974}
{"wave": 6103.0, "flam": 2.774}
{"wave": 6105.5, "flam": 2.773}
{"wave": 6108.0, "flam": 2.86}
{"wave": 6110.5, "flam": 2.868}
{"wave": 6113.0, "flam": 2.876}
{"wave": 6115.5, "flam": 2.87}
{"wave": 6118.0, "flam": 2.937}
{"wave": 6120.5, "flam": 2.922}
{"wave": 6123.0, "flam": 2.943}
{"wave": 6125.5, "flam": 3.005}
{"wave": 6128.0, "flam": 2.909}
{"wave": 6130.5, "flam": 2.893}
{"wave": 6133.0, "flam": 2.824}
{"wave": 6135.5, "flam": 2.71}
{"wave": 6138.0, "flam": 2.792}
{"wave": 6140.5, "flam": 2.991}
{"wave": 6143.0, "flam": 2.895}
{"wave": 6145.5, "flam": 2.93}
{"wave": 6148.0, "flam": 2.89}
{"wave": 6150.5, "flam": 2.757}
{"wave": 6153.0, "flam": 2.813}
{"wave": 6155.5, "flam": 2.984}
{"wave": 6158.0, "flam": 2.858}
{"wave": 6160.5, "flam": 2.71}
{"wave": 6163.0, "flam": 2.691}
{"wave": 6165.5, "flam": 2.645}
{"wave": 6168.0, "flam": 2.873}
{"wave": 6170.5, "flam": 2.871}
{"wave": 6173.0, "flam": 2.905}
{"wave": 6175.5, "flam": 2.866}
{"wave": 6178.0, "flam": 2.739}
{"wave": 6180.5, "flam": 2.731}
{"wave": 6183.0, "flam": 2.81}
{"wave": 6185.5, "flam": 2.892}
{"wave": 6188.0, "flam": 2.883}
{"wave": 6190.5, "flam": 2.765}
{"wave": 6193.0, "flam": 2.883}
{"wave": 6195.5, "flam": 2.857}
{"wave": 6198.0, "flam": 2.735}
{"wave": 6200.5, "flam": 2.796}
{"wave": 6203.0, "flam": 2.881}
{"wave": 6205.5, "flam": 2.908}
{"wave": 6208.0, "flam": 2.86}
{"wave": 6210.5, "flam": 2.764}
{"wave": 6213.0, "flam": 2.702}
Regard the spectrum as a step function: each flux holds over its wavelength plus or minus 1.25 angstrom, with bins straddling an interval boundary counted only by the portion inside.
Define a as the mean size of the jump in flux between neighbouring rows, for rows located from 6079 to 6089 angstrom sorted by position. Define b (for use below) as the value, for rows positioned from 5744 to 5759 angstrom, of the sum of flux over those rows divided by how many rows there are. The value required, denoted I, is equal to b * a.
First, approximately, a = 0.062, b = 2.95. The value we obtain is 0.18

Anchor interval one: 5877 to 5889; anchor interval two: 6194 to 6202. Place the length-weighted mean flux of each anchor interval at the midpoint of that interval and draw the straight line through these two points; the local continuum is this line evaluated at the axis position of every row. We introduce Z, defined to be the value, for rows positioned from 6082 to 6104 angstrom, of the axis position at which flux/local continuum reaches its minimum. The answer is 6103.0 angstrom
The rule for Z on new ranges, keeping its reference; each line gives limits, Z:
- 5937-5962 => 5950.5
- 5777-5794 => 5790.5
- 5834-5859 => 5840.5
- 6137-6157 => 6150.5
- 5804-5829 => 5805.5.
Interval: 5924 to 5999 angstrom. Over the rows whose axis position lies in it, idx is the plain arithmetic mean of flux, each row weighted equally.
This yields 2.92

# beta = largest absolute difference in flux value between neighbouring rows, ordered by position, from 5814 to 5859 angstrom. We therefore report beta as 0.21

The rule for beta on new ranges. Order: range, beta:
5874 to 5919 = 0.28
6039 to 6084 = 0.15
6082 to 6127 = 0.20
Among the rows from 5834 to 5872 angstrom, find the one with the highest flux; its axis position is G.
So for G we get 5835.5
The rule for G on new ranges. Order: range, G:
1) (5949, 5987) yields 5968.0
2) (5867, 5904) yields 5875.5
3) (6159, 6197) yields 6173.0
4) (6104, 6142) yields 6125.5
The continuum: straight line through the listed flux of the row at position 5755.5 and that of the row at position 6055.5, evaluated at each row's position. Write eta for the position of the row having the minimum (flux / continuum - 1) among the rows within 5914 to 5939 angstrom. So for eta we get 5933.0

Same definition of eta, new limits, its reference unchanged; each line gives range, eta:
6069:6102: 6095.5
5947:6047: 6008.0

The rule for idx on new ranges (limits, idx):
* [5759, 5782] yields 2.95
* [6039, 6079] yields 2.95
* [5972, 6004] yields 2.94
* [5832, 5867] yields 2.97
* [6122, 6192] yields 2.84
